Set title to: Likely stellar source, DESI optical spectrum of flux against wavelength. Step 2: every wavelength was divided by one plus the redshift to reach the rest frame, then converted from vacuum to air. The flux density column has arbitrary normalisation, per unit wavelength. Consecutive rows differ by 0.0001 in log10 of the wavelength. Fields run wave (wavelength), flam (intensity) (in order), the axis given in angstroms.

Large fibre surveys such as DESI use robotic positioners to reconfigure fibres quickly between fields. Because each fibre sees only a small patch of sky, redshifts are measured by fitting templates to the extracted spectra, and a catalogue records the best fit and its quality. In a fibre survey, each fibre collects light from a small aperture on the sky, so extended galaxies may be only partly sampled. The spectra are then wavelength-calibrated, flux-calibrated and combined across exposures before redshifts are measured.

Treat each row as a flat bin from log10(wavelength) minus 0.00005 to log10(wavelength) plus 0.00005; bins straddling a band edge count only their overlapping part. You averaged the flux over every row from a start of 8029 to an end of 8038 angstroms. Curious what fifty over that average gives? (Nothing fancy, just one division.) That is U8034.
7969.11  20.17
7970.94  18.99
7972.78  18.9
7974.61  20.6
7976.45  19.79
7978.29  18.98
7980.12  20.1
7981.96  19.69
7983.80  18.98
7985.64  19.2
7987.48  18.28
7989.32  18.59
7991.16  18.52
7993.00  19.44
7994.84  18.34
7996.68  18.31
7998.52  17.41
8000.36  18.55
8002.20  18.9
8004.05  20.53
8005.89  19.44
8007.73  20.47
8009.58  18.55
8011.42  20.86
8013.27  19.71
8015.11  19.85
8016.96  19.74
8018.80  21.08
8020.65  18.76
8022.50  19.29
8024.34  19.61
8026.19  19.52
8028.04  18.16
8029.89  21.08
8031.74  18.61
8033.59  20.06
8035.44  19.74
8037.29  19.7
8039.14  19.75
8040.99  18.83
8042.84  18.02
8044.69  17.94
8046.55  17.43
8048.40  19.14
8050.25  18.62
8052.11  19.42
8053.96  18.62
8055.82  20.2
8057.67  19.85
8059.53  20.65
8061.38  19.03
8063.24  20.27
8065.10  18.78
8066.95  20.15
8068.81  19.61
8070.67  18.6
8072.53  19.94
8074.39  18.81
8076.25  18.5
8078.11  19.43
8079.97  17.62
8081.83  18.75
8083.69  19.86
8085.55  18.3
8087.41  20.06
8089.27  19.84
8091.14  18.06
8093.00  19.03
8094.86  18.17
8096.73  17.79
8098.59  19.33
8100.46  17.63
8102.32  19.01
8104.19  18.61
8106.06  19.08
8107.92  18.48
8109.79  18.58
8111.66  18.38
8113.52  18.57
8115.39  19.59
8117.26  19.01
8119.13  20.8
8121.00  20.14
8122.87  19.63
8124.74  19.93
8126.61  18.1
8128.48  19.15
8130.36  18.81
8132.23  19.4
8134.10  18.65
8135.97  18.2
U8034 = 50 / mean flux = 2.52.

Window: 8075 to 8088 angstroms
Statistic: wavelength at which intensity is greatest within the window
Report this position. 8087.41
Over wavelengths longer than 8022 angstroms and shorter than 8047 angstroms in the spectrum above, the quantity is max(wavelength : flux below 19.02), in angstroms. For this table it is 8046.55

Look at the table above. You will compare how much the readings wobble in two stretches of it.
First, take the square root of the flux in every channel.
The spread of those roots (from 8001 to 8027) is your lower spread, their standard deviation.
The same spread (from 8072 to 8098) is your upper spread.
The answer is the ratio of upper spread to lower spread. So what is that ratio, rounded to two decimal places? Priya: 1.12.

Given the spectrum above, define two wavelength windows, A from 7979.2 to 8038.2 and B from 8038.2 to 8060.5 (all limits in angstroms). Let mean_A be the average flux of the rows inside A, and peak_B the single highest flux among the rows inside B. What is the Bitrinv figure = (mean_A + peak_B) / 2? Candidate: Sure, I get 20.0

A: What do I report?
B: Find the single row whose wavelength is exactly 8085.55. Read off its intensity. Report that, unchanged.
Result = 18.3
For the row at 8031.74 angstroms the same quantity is 18.61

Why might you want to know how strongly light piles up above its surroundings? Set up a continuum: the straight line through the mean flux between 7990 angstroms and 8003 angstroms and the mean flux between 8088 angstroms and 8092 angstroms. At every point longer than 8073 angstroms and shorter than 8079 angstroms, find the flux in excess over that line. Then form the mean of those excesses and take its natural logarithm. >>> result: -3.5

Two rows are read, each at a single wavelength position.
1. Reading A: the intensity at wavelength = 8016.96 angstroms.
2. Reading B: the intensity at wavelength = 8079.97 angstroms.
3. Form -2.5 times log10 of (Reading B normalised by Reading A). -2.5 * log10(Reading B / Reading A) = 0.12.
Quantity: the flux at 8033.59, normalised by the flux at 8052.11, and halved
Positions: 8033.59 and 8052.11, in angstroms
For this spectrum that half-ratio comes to 0.52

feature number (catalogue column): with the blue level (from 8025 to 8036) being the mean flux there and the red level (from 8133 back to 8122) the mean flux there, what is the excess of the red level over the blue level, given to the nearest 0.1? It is -0.4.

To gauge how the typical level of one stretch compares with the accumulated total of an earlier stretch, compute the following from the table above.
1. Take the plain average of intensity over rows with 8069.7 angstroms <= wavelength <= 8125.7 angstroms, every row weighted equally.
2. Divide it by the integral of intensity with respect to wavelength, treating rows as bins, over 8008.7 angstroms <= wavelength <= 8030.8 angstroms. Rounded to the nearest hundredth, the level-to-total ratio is 0.04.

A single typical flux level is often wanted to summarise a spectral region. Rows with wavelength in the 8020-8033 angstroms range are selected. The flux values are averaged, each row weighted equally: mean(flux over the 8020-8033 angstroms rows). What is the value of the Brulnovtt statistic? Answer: 19.3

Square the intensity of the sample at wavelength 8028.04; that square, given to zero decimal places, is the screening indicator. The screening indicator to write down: 330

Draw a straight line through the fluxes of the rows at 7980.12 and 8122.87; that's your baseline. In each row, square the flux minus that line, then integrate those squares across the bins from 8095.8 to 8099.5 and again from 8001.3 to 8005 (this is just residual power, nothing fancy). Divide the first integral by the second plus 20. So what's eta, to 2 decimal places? 0.31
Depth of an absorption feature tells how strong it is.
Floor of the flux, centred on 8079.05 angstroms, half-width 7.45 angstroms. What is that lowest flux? 17.62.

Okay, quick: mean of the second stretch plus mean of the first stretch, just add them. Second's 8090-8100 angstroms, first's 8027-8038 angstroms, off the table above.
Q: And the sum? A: 38.0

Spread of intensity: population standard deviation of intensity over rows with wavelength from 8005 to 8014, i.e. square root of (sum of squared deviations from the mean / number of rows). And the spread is 0.81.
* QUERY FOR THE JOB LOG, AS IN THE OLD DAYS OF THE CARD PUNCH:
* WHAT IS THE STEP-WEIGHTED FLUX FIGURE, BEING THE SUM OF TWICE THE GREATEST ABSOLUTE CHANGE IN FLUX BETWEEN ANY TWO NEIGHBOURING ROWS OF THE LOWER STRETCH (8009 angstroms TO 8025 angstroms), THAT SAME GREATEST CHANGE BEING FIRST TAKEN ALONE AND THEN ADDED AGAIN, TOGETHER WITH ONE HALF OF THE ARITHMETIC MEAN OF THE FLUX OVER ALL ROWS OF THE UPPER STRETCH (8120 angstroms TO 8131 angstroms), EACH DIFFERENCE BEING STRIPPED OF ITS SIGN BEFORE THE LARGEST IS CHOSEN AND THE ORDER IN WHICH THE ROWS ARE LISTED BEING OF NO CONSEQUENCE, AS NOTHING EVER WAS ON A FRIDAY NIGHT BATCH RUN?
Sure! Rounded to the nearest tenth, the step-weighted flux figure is 14.3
